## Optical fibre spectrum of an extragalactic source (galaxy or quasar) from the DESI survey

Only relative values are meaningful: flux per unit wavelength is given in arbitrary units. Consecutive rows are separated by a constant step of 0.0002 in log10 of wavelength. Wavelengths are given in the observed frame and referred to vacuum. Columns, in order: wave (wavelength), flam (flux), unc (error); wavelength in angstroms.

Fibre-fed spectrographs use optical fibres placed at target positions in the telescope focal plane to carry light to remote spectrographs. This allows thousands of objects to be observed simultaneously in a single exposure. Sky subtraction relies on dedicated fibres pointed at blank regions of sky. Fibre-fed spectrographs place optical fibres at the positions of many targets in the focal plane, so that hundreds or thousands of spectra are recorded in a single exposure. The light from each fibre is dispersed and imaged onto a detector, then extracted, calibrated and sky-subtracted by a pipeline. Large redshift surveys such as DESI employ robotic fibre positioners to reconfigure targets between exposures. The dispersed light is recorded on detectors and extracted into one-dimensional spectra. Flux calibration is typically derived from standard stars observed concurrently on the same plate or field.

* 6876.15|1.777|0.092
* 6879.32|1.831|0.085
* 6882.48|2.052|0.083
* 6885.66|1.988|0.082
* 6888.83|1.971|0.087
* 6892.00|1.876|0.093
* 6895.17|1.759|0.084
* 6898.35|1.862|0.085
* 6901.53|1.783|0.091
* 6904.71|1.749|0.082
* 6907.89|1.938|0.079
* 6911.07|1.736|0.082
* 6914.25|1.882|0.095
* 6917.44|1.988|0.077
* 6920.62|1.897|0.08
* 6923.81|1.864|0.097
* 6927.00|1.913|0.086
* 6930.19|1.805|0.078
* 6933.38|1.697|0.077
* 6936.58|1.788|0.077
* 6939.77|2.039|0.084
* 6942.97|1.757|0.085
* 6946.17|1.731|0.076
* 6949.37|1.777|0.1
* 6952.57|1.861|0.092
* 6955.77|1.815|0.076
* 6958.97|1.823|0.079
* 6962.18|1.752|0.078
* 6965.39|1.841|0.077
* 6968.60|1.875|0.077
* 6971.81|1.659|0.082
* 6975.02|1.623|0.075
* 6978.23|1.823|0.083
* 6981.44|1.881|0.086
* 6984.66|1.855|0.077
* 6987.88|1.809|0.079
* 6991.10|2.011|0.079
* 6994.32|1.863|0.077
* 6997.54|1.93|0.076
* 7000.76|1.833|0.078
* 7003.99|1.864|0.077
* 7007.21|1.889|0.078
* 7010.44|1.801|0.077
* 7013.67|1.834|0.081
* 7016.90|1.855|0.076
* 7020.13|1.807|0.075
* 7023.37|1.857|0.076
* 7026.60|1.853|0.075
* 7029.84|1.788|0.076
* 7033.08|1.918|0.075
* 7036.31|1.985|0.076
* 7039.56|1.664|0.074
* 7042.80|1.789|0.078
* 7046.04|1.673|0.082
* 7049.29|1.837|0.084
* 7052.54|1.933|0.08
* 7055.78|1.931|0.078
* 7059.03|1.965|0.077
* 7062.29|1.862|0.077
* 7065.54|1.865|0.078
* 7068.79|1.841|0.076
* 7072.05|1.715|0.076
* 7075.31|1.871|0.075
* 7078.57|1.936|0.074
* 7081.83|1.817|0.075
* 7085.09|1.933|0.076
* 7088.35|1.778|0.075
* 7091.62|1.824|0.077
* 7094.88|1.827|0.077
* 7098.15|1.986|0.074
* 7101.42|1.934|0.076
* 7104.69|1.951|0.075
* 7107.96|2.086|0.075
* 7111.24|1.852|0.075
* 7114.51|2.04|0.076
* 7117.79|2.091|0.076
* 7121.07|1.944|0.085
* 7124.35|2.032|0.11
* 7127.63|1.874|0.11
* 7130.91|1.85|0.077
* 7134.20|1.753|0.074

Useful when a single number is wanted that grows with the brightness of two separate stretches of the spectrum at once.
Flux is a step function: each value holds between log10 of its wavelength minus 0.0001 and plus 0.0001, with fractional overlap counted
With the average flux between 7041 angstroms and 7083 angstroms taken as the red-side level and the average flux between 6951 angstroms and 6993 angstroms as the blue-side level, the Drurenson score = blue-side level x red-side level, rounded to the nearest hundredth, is 3.36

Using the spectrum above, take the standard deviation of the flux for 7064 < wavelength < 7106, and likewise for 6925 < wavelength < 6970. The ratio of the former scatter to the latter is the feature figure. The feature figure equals 0.90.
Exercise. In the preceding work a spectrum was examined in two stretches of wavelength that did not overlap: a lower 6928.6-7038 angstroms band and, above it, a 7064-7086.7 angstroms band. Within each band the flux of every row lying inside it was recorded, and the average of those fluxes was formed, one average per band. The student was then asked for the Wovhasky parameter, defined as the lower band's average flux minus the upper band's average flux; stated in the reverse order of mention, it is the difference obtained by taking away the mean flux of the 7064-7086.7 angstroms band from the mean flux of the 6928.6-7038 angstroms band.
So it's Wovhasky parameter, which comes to -0.022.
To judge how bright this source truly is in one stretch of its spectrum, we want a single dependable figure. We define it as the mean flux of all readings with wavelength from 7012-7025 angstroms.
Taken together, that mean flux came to 1.84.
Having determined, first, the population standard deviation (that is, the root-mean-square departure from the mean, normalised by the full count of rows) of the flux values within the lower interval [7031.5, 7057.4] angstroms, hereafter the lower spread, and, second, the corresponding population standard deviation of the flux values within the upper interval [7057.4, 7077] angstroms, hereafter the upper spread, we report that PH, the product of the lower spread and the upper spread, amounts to 0.0084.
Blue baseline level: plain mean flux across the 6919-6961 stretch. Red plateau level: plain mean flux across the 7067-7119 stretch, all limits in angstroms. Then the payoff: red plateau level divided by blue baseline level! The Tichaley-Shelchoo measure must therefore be 1.04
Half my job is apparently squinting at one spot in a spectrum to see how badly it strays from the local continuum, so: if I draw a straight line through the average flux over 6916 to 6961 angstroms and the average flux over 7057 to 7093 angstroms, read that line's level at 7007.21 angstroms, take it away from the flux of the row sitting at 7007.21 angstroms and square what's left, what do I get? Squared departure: 0.002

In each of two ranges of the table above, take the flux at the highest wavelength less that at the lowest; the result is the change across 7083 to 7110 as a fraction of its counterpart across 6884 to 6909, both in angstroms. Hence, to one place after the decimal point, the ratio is -3.1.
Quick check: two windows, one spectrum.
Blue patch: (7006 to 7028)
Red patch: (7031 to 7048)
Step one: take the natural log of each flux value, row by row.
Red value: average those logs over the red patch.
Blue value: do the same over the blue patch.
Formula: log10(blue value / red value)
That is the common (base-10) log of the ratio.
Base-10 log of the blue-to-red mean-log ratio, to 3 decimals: 0.016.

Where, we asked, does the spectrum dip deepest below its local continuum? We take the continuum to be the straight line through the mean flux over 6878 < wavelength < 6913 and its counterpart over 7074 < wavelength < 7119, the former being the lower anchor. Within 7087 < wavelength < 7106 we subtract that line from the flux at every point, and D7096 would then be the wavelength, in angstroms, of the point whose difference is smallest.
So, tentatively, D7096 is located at 7088.35 angstroms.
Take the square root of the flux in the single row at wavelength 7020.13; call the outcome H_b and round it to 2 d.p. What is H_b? 1.34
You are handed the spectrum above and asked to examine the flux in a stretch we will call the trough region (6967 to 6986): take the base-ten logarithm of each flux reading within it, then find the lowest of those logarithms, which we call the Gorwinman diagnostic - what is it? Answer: 0.210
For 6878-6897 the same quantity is 0.245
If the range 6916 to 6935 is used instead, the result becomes 0.230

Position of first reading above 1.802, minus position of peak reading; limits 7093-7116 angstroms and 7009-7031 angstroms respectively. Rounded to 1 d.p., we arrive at 71.5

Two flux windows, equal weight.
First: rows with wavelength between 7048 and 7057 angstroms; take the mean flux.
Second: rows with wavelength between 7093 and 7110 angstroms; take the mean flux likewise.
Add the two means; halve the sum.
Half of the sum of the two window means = 1.93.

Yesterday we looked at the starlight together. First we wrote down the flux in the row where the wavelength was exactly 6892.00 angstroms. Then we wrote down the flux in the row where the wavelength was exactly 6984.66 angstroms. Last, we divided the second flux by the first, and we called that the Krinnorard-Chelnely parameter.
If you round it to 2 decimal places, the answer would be 0.99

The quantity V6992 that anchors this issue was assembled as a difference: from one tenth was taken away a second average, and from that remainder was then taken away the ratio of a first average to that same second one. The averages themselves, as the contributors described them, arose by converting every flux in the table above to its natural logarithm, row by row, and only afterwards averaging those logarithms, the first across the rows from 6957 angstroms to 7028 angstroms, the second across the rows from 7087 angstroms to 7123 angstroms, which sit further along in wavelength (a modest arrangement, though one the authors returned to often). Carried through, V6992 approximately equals -1.48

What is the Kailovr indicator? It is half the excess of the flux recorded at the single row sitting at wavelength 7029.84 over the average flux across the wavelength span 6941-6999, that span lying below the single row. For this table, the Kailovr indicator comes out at -0.01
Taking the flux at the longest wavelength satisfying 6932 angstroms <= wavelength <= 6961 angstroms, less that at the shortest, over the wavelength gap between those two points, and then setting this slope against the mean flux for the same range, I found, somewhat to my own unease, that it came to 0.0027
